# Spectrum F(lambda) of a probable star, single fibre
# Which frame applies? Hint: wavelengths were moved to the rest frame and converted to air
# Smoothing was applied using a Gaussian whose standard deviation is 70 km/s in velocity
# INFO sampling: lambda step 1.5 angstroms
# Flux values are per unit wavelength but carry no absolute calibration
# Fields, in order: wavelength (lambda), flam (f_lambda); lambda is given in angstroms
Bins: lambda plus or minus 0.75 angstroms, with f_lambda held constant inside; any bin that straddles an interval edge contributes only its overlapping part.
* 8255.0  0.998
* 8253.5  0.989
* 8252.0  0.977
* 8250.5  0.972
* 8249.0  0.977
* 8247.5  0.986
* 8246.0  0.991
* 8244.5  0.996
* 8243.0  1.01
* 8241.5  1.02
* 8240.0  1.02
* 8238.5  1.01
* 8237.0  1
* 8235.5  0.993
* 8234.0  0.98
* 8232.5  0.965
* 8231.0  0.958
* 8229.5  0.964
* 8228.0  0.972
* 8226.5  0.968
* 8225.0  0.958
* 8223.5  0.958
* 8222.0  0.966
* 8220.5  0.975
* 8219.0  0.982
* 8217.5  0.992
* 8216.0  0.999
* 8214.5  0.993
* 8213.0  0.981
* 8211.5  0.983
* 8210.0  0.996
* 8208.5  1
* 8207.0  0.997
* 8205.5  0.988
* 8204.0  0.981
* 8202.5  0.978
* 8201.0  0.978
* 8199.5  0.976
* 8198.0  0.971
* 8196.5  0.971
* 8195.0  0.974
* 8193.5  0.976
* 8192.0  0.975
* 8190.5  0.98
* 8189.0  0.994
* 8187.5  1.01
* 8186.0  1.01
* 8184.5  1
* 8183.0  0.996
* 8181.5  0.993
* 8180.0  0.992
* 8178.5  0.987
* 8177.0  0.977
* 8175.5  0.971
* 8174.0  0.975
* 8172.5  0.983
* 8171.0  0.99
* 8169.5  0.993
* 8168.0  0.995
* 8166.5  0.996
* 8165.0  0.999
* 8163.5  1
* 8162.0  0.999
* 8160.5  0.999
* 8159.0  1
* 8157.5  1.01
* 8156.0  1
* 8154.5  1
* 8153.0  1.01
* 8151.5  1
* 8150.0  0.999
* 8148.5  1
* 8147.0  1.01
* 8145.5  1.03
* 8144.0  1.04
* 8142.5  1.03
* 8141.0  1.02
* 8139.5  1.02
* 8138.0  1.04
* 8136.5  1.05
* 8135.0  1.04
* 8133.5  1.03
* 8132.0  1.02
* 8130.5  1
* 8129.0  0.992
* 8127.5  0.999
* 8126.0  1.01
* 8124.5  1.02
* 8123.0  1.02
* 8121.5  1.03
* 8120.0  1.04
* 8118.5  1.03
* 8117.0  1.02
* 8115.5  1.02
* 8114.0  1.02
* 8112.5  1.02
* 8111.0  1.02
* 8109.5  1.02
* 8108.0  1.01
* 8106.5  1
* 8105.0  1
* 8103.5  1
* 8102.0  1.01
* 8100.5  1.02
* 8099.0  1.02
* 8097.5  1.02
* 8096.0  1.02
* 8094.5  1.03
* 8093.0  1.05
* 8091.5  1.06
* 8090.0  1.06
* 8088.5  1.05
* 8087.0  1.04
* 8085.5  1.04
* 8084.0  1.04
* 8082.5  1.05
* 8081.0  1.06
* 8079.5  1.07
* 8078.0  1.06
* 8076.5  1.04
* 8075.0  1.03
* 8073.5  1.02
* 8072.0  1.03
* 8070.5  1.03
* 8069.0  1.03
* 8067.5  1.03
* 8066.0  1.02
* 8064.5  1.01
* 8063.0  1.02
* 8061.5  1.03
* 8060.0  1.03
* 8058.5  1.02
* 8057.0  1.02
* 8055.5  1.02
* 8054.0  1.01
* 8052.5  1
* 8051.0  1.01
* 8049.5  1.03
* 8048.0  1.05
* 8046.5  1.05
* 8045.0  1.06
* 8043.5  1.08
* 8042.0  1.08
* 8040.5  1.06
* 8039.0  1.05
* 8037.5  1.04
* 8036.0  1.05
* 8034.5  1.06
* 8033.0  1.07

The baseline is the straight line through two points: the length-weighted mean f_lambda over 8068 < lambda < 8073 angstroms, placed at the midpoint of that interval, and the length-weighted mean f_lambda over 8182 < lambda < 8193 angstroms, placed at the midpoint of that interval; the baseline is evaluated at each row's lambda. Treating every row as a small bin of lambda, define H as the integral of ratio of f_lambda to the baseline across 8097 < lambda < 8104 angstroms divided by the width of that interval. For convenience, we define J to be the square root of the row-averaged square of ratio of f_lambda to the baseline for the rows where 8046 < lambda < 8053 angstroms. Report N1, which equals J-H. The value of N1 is -0.001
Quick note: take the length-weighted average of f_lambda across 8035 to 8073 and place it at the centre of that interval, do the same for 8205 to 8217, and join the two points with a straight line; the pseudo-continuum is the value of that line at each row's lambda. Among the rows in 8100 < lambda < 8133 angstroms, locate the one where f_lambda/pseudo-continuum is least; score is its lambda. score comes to 8129.0 angstroms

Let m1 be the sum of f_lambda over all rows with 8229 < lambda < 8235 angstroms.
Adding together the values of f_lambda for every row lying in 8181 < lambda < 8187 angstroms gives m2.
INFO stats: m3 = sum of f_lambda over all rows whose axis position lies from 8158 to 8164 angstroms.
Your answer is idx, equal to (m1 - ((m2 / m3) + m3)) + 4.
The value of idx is 2.87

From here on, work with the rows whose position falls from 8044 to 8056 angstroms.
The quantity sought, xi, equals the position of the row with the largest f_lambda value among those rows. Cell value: 8045.0 angstroms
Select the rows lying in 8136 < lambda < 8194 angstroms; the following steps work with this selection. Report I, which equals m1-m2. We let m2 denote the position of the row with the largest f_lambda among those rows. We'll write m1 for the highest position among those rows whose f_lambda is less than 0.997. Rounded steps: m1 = 8193.5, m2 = 8136.5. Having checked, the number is 57.0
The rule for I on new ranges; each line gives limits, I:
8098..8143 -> -7.5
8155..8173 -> 15.0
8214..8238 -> -1.5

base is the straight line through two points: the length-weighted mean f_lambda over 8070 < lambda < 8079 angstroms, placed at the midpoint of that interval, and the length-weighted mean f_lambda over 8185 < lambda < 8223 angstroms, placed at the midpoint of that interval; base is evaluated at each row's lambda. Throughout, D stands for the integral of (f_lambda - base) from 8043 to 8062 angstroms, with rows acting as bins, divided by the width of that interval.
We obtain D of -0.014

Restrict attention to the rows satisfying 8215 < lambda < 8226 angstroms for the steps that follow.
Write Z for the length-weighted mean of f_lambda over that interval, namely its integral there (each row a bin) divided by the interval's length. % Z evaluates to 0.98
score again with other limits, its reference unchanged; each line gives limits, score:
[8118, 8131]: 8129.0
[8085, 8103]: 8102.0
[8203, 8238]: 8223.5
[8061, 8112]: 8064.5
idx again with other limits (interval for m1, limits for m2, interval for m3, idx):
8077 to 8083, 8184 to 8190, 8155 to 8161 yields 3.23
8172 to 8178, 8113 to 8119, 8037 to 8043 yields 2.71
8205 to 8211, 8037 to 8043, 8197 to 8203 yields 2.99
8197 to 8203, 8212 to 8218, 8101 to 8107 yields 2.90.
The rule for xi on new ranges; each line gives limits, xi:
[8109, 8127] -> 8120.0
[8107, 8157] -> 8136.5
